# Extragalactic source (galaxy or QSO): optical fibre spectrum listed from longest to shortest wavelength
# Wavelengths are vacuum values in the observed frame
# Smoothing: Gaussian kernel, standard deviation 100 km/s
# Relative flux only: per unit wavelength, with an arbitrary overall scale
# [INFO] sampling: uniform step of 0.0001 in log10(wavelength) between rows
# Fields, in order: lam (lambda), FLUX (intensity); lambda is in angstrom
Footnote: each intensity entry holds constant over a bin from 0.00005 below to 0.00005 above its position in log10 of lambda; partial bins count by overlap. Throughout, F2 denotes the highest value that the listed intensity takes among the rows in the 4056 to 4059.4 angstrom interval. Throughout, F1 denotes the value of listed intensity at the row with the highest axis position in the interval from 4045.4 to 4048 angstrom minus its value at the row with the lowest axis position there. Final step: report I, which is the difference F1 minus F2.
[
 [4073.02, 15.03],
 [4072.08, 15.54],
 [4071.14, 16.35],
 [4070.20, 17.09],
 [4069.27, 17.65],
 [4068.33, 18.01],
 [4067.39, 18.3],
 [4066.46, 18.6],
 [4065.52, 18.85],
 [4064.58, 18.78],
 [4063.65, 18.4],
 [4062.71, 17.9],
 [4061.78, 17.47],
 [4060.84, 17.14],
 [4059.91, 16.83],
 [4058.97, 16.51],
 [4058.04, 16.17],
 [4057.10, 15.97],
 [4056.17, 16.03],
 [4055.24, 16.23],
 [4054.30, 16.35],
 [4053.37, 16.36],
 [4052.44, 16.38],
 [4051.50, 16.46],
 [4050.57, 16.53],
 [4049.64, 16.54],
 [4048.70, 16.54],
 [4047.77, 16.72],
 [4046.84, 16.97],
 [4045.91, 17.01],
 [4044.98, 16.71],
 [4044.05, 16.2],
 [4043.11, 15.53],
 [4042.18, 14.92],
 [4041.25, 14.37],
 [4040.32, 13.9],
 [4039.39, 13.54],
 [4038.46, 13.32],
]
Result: -16.8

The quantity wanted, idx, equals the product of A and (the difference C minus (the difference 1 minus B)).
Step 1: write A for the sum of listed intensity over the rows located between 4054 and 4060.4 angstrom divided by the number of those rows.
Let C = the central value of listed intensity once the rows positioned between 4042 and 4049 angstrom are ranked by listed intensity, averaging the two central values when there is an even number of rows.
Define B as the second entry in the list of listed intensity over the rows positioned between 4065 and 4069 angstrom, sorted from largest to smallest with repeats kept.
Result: 557.8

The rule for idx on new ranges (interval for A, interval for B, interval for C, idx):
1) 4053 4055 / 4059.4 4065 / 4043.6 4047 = 560.0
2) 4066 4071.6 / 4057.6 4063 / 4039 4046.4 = 559.9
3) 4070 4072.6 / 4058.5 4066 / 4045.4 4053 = 560.3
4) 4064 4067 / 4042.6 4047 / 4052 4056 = 605.9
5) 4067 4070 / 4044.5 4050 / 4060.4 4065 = 609.2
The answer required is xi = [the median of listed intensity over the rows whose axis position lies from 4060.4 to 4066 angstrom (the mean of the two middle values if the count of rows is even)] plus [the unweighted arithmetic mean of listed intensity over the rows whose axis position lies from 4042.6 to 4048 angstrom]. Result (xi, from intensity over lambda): 34.7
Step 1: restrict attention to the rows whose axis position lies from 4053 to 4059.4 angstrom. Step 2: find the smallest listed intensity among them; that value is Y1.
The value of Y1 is 15.97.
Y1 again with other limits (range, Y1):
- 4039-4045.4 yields 13.54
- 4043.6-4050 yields 16.2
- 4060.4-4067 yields 17.14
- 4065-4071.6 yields 16.35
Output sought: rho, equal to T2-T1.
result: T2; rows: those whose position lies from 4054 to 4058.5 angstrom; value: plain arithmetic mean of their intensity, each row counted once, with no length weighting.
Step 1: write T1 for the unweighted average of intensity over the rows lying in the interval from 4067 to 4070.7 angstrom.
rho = -1.6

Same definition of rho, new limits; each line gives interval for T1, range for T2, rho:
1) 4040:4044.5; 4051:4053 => 1.4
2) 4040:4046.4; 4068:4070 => 2.3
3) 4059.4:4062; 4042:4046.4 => -1.1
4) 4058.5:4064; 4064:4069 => 1.1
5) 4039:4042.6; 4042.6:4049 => 2.3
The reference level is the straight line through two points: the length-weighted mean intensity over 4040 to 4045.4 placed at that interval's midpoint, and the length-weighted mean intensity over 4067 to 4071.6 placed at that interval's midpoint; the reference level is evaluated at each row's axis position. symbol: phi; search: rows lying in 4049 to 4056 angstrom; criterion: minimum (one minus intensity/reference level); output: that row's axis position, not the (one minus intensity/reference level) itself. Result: 4049.64 angstrom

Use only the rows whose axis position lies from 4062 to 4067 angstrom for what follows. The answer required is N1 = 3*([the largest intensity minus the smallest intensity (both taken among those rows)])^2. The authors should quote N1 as 3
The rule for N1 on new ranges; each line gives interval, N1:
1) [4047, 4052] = 0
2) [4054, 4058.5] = 0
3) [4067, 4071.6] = 11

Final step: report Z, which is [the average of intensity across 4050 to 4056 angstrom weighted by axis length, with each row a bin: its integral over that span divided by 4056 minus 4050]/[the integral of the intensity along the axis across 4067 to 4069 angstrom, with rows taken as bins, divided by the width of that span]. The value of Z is 0.91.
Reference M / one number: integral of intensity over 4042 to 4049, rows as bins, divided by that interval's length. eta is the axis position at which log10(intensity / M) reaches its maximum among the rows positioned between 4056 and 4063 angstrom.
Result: 4062.71 angstrom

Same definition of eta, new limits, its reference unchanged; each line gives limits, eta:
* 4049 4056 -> 4049.64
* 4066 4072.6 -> 4066.46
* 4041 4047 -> 4045.91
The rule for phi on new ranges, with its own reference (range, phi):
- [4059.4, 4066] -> 4064.58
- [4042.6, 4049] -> 4045.91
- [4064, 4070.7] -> 4064.58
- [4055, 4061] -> 4060.84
